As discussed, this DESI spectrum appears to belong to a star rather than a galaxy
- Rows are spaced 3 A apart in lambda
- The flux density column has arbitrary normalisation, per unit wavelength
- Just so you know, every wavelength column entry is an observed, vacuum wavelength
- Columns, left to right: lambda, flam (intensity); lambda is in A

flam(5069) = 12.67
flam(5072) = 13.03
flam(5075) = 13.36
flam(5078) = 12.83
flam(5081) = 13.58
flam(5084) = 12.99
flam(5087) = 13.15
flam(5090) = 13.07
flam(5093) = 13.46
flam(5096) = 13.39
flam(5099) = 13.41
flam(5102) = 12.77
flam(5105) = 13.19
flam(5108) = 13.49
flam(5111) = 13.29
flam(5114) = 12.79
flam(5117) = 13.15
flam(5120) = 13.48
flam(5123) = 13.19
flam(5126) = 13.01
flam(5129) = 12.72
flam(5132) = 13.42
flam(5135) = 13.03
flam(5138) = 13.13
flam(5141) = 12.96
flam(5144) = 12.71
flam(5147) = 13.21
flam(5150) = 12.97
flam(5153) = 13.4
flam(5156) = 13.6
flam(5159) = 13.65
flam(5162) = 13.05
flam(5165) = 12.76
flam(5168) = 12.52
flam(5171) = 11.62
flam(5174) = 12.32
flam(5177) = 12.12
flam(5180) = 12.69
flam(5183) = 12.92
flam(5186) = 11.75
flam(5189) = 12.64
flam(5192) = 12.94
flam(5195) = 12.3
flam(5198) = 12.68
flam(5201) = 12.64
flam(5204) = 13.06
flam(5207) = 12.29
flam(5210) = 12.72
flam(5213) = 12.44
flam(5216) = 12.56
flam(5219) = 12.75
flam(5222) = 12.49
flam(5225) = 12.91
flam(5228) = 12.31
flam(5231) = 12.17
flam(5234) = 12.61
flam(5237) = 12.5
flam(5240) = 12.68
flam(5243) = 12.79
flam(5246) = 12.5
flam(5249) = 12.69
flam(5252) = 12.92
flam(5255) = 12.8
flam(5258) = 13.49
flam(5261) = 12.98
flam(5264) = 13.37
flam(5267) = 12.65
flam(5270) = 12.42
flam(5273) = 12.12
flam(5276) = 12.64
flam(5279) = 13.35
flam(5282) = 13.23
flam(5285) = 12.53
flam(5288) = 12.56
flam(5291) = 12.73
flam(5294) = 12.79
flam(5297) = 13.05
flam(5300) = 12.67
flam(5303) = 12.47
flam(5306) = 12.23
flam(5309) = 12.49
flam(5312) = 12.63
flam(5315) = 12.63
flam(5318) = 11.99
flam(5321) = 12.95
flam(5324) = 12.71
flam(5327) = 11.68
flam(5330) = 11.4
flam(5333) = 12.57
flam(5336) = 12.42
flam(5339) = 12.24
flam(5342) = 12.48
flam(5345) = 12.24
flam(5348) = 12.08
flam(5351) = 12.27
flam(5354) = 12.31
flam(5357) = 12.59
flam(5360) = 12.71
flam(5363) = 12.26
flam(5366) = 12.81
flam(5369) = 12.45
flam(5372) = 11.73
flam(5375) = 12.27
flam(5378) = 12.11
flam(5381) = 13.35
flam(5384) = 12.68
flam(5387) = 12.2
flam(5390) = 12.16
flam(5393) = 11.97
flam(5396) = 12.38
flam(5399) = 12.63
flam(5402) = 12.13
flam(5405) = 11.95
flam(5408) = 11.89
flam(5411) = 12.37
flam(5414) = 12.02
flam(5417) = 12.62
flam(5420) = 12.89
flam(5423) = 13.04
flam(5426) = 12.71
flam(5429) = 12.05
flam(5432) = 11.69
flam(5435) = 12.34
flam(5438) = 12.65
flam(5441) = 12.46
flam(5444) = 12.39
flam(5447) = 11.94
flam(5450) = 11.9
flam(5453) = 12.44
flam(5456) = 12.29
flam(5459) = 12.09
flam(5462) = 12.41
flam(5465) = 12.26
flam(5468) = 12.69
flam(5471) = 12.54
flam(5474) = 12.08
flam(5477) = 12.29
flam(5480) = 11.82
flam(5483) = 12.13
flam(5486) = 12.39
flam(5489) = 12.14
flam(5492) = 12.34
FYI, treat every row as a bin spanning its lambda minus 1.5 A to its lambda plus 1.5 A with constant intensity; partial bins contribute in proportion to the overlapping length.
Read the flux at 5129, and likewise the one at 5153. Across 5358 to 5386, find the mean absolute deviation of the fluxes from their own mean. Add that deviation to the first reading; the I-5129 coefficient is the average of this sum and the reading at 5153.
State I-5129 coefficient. 13.2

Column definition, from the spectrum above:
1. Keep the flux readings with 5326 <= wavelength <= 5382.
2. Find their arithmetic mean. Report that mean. 12.31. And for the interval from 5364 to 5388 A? 12.45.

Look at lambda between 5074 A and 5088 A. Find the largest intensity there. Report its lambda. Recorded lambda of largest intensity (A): 5081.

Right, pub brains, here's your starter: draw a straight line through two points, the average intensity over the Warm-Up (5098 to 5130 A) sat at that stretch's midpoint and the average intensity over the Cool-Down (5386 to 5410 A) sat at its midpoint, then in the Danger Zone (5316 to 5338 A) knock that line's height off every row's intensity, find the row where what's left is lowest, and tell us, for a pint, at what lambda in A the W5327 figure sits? 5330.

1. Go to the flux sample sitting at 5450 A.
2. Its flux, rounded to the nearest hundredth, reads 11.90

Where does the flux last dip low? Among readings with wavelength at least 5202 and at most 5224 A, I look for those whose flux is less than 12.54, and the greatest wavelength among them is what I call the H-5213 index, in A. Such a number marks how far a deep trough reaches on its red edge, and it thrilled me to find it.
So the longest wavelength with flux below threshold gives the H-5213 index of 5222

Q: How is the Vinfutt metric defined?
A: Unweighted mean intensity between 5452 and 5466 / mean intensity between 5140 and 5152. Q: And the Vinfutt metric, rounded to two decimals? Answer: 0.95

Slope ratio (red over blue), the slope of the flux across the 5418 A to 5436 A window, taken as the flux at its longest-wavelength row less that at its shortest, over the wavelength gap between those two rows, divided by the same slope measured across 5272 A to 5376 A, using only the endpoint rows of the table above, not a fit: -24.9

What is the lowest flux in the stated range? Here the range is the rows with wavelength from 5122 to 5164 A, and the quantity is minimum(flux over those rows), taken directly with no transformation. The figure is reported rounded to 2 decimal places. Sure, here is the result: 12.71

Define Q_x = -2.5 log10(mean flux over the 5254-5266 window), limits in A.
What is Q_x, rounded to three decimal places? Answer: -2.798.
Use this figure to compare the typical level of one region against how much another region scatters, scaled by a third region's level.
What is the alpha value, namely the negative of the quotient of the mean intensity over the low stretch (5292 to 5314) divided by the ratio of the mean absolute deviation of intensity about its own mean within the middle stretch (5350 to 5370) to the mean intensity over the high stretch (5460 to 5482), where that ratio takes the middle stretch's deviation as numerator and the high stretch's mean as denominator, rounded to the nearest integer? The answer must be -832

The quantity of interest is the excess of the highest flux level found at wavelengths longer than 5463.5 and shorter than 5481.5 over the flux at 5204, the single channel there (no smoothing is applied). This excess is -0.37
